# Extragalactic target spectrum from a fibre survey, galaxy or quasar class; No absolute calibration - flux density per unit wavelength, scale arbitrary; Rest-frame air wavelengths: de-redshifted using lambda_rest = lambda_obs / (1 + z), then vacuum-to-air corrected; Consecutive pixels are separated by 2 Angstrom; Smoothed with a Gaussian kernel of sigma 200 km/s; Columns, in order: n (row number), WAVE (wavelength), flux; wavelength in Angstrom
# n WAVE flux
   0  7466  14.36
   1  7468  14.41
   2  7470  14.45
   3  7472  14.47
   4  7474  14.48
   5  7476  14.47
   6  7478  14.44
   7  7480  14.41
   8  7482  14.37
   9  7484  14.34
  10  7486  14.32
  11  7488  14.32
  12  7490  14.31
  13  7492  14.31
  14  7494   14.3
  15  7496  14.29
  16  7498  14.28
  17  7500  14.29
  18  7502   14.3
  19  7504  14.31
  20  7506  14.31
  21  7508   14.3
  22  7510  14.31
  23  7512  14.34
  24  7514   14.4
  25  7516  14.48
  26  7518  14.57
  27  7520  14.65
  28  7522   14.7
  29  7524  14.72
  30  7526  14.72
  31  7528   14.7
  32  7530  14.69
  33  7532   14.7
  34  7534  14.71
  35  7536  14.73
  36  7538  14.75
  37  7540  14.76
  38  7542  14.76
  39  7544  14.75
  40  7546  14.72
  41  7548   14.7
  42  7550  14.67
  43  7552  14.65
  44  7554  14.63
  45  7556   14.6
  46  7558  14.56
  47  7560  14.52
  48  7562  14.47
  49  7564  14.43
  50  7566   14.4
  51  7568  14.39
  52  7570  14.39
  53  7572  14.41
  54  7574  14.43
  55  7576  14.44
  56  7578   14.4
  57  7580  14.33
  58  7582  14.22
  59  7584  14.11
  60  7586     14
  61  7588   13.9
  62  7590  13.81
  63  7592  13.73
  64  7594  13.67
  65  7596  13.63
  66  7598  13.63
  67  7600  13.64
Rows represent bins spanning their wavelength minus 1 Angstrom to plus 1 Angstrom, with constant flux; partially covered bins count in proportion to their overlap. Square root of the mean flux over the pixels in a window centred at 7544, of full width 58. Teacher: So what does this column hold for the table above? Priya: 3.82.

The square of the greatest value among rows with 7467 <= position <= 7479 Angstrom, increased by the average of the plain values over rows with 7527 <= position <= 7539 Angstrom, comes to 224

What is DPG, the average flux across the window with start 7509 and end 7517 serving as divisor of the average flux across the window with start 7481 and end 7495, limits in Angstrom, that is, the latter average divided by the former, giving 0.996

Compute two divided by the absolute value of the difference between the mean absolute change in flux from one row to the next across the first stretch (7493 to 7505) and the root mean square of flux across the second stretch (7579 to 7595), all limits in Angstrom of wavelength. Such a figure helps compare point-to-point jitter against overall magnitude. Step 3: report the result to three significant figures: 0.143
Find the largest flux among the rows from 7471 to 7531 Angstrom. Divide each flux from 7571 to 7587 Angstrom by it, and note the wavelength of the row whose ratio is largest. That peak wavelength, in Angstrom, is 7576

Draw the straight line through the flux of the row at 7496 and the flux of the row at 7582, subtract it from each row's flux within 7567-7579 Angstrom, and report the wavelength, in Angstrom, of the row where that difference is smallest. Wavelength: 7568 Angstrom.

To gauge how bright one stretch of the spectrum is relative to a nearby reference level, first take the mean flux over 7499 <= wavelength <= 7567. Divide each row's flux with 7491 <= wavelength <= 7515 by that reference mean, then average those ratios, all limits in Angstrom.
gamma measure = 0.982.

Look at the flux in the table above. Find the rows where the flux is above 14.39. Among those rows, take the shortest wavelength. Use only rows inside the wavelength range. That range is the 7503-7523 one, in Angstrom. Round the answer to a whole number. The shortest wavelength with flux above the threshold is 7514 Angstrom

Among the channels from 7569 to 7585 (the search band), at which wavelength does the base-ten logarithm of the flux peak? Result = 7576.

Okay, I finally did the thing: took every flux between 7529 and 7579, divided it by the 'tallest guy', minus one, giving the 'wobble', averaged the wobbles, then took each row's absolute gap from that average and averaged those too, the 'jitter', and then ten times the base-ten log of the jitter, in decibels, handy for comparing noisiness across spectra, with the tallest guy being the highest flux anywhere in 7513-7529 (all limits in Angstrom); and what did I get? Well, -21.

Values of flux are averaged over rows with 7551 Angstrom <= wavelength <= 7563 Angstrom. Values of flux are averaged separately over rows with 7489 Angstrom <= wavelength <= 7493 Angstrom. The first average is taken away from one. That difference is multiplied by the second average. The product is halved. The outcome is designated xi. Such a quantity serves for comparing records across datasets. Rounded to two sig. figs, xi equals -97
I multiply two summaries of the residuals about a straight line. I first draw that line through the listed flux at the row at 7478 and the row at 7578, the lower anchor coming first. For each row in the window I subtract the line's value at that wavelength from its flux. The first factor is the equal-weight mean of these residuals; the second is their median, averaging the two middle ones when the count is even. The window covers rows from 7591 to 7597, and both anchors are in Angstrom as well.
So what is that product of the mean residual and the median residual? 0.519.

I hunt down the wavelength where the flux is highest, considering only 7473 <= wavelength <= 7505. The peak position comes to 7474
